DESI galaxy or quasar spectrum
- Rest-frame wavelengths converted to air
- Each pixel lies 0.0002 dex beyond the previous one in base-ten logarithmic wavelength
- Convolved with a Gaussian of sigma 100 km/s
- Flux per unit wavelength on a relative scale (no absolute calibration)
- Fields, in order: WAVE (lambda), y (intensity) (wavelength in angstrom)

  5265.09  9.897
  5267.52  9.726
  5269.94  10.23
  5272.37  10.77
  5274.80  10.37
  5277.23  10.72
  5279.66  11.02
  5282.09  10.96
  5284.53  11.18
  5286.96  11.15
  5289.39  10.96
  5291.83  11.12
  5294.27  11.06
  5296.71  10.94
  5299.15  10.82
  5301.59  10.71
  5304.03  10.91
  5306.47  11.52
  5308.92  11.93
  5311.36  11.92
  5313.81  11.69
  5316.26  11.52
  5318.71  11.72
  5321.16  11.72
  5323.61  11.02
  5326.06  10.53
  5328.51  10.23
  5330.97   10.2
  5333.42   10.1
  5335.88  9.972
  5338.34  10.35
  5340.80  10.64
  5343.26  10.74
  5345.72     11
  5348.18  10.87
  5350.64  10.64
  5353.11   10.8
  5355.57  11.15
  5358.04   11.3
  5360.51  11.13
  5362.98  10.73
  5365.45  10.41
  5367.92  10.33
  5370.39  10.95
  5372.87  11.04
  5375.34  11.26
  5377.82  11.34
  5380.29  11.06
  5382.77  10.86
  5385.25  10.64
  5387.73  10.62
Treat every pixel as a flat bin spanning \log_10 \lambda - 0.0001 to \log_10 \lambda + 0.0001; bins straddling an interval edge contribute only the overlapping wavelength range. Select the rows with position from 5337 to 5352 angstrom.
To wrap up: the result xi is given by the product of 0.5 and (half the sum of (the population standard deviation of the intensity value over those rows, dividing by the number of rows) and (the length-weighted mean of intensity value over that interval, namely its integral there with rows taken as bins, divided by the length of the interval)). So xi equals 2.73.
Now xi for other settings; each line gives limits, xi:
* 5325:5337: 2.60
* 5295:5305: 2.74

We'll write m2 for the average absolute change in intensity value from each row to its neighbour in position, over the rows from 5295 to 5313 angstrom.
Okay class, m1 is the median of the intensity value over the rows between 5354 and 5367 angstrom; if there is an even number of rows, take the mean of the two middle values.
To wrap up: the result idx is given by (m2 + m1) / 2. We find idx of 5.69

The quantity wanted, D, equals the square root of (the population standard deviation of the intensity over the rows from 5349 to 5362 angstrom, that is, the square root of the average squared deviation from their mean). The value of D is 0.49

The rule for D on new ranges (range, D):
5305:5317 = 0.43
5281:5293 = 0.31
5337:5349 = 0.47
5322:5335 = 0.58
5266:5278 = 0.62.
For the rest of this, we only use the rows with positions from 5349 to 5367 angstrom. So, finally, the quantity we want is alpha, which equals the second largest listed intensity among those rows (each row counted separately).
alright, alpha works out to 11.15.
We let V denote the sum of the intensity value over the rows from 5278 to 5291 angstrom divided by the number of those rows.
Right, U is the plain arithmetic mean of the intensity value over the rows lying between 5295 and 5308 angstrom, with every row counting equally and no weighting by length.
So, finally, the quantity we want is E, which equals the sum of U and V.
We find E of 22.0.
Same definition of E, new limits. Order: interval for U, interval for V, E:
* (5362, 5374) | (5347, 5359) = 21.6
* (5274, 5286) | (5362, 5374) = 21.5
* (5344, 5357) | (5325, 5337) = 21.1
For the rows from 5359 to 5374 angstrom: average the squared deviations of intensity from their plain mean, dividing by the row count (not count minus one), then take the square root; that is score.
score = 0.31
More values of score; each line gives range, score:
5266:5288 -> 0.46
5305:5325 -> 0.27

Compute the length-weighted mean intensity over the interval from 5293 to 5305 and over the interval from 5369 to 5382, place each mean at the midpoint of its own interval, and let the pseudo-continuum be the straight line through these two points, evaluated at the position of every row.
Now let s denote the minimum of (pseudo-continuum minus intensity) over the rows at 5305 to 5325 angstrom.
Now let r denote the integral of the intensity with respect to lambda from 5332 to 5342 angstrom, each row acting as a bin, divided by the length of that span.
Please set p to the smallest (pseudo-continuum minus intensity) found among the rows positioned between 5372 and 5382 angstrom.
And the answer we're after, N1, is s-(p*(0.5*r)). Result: 0.1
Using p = -0.2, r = 10.3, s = -1.01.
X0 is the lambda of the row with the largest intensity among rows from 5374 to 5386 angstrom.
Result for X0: 5377.82 angstrom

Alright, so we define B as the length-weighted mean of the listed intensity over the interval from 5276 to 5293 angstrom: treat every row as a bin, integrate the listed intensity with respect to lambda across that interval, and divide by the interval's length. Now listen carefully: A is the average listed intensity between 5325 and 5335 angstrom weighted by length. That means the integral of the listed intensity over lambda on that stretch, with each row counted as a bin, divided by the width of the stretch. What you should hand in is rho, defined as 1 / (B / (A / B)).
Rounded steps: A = 10.3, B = 11.0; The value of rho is 0.084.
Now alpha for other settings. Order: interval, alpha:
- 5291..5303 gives 11.06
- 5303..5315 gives 11.92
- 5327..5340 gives 10.23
